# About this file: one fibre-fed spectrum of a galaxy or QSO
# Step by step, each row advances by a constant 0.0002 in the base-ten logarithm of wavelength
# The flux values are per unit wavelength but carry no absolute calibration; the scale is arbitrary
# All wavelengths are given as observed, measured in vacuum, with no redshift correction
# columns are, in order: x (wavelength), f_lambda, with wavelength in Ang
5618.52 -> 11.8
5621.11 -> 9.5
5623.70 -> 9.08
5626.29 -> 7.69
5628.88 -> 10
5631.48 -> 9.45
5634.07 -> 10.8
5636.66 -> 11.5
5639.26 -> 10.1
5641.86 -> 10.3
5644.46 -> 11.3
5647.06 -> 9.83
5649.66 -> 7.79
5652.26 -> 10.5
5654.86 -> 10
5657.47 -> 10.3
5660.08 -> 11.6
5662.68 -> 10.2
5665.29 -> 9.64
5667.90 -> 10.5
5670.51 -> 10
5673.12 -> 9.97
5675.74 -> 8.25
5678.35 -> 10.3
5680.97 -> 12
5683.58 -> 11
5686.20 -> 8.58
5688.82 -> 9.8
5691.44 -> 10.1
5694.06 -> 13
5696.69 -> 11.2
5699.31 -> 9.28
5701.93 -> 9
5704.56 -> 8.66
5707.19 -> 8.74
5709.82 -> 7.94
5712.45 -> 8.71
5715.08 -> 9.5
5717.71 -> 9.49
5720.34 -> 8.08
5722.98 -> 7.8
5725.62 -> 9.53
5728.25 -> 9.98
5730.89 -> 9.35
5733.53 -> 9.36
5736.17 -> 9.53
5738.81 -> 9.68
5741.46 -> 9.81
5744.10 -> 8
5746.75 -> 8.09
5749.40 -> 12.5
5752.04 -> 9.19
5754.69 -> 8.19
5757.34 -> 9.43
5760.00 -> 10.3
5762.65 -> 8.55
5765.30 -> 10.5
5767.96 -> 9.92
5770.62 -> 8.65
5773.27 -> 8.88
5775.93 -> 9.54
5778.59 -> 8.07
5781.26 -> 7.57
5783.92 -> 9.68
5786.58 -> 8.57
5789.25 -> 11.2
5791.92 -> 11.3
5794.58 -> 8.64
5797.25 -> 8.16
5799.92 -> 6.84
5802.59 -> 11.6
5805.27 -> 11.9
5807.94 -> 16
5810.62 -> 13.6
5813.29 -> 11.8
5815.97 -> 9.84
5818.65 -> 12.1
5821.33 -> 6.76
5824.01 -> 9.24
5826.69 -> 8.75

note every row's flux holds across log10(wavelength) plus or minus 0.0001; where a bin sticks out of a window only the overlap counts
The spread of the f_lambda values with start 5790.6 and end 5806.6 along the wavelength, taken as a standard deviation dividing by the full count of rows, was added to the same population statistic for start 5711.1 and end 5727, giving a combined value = 2.7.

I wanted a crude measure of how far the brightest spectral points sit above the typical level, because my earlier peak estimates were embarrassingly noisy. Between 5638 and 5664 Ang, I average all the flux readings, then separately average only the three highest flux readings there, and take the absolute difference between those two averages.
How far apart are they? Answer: 0.94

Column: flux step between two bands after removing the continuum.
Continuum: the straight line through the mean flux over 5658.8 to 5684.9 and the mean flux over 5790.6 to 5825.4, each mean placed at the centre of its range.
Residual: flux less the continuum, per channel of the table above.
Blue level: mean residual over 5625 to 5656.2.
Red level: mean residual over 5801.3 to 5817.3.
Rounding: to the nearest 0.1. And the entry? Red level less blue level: 2.2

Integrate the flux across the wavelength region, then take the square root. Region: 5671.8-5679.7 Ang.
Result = 9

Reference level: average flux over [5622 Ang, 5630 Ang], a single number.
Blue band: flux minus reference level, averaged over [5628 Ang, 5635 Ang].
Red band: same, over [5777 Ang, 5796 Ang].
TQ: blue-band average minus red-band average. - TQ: 0.8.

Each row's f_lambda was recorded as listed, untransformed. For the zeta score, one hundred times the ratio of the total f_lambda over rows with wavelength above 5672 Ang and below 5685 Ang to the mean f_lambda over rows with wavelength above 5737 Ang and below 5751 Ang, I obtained 536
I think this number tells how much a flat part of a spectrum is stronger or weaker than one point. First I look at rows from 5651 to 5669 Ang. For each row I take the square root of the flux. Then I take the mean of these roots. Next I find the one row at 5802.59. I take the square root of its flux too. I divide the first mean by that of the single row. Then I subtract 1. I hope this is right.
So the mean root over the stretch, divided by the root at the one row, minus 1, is -0.054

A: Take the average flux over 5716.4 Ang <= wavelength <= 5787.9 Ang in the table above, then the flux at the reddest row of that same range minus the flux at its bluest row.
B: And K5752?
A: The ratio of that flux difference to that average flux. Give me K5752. -0.10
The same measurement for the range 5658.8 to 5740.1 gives -0.20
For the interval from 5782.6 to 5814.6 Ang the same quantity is 0.20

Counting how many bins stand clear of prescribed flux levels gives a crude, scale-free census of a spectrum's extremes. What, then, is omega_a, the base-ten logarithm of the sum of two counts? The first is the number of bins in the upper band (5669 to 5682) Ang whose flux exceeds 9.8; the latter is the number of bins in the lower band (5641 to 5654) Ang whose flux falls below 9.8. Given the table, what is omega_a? 0.70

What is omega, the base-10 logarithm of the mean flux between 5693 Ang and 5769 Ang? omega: 0.97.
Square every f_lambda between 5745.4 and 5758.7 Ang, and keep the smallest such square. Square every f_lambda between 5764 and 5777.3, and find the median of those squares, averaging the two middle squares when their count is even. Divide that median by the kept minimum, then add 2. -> 3.39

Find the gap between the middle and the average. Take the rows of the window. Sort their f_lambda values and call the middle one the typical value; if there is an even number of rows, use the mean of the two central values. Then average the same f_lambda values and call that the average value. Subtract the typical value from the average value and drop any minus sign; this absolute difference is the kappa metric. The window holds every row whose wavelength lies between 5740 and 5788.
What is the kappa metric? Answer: 0.16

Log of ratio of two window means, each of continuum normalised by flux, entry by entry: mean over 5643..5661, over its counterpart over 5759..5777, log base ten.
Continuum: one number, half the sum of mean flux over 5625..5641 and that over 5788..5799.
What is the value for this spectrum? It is -0.028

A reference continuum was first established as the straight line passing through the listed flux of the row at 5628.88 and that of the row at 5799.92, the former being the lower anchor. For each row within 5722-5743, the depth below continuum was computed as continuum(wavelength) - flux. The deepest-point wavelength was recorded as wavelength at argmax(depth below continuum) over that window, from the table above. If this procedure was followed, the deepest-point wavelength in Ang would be 5722.98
